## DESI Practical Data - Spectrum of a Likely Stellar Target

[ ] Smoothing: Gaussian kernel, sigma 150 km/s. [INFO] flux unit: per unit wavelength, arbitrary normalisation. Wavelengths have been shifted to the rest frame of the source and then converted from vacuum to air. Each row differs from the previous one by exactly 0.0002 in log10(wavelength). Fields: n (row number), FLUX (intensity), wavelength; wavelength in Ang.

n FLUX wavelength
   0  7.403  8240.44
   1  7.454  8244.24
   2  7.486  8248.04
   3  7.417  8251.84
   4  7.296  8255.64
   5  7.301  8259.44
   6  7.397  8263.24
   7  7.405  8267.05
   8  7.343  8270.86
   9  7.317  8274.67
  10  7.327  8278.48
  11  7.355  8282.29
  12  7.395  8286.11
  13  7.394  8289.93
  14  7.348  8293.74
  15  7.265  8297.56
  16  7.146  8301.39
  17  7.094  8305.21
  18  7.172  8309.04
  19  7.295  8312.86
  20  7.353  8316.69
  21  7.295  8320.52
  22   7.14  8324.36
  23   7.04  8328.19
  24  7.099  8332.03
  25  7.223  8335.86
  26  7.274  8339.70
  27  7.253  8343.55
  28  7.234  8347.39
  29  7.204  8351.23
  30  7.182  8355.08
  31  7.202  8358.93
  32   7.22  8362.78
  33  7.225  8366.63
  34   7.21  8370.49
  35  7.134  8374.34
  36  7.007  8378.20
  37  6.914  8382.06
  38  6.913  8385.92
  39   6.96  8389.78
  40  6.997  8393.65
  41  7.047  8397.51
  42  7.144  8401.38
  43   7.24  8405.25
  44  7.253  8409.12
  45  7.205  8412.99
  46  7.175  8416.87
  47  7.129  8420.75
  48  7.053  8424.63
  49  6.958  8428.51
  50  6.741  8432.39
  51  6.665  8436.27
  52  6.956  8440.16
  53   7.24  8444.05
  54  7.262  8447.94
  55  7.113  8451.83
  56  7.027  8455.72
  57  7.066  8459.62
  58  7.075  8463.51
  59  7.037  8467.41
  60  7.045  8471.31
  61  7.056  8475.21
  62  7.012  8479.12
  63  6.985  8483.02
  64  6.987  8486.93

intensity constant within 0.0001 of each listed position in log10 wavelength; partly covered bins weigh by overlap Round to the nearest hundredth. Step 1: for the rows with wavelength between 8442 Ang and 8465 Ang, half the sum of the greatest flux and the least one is 7.14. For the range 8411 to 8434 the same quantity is 6.97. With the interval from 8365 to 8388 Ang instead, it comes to 7.07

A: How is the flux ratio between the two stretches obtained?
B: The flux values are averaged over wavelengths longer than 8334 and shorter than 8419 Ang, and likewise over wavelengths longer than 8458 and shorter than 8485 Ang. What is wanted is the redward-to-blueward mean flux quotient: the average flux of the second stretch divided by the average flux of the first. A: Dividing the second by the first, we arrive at 0.985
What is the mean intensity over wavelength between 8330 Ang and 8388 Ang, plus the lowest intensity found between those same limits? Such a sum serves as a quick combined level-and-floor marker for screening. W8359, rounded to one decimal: 14.1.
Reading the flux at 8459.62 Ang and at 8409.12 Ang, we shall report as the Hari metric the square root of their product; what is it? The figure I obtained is 7.16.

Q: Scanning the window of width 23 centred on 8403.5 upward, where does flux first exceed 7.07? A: 8401.38 Ang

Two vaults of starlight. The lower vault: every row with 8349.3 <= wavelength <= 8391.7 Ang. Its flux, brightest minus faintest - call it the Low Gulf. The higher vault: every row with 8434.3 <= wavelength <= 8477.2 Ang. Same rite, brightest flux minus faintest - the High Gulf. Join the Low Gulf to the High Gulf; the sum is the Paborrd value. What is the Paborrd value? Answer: 0.91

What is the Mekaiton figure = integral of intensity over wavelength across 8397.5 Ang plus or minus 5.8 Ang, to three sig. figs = 81.9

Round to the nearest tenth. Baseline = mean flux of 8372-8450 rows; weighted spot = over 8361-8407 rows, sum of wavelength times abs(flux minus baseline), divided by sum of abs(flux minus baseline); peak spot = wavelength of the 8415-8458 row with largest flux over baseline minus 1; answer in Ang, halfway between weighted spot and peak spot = 8414.8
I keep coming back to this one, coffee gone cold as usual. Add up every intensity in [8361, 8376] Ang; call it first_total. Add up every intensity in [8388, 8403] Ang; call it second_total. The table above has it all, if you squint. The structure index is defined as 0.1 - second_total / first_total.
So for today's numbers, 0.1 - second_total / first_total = -0.88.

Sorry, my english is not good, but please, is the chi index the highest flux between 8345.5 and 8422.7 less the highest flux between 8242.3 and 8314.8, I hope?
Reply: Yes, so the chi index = -0.23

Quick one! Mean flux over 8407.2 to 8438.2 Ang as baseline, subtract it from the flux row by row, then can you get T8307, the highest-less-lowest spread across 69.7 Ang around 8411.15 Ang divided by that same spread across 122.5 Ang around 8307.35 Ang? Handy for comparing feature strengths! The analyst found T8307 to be 1.3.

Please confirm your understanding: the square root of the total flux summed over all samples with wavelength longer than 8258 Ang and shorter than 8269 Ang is 4.70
